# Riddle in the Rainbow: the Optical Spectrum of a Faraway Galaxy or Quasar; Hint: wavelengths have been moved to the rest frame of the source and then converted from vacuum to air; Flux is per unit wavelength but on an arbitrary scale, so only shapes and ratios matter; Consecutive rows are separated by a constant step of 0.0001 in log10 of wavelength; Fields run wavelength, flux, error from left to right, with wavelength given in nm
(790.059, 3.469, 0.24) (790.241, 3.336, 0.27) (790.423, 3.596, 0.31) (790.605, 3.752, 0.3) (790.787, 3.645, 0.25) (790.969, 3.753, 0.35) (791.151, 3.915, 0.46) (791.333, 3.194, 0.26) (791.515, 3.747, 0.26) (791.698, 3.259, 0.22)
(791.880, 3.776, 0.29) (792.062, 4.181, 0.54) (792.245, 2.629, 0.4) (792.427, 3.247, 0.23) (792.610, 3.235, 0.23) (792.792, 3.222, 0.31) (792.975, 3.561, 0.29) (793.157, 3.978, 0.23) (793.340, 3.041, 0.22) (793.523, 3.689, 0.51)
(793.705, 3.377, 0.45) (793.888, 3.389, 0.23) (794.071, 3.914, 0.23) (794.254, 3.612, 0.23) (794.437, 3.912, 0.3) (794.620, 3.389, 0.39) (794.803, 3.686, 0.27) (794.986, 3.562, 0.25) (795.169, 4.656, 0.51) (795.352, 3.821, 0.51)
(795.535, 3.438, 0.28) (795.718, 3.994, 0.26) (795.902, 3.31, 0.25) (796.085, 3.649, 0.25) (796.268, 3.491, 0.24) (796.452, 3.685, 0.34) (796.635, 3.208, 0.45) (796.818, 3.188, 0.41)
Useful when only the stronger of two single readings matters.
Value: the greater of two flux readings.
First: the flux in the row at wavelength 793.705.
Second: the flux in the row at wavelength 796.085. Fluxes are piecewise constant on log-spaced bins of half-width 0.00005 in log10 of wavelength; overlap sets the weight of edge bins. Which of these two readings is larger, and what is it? 3.6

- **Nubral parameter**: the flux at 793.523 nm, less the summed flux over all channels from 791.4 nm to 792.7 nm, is -20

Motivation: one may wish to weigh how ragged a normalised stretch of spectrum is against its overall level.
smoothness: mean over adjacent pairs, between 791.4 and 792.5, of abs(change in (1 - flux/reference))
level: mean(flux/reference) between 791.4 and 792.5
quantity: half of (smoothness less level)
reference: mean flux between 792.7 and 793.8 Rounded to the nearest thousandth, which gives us -0.396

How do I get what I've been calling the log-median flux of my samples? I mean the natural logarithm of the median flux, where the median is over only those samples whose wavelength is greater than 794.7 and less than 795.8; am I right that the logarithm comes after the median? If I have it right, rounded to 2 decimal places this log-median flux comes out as 1.32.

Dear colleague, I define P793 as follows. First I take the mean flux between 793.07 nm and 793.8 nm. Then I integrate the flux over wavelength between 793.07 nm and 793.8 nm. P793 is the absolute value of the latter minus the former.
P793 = 0.95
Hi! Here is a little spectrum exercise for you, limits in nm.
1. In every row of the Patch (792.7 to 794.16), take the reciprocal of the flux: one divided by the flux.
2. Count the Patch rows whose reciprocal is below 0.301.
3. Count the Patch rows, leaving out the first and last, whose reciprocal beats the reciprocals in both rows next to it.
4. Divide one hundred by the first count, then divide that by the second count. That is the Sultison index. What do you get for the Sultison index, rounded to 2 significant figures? 8.3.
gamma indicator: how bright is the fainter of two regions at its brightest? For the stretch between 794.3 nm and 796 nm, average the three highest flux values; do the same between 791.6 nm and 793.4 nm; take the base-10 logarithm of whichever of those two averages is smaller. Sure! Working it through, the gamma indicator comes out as 0.600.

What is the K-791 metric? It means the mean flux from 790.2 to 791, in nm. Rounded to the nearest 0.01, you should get 3.62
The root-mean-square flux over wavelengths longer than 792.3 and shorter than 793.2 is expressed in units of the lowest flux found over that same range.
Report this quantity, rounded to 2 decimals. 1.07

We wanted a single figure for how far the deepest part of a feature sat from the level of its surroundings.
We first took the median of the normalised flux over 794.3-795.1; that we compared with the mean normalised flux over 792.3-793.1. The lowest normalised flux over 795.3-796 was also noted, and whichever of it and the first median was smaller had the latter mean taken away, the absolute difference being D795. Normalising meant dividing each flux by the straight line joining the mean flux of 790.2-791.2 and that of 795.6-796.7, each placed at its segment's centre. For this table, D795 0.015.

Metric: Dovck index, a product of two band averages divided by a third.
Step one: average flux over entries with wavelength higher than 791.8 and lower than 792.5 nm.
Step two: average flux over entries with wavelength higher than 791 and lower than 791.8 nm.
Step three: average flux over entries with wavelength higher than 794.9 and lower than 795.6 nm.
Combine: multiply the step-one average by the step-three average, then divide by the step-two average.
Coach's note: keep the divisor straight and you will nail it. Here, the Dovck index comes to 3.79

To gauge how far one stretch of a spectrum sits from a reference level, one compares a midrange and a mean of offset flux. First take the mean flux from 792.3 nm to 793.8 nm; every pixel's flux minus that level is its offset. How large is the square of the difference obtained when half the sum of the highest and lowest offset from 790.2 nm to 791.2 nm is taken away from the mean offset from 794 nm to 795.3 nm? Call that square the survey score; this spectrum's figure 0.037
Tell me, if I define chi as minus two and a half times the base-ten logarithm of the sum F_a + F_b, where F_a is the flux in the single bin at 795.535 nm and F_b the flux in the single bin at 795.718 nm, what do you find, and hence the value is -2.18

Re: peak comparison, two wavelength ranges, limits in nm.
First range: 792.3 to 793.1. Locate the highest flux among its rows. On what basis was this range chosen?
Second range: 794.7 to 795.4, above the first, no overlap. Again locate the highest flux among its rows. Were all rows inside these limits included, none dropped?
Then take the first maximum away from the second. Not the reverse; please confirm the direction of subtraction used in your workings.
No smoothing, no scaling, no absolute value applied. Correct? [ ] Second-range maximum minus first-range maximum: 1.1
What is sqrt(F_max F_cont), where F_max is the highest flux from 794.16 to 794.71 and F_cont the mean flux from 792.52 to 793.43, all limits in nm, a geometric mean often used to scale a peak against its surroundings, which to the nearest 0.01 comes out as 3.65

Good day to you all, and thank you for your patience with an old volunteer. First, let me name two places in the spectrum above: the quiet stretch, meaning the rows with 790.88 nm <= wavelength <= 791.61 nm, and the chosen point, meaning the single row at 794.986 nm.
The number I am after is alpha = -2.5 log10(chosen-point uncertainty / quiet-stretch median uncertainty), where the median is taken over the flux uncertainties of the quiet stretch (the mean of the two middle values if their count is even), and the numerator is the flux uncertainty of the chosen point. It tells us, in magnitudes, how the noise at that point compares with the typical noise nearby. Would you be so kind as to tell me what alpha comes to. 0.2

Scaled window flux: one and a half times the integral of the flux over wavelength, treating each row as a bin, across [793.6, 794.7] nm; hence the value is 5.9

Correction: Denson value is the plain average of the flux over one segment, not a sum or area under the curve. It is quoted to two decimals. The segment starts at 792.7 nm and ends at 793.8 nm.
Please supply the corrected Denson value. 3.48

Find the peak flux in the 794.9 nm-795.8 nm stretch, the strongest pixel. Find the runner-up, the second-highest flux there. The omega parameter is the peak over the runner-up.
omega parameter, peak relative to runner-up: 1.17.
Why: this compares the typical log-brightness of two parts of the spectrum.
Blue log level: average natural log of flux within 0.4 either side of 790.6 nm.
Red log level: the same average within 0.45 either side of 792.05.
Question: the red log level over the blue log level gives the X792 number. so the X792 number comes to 0.95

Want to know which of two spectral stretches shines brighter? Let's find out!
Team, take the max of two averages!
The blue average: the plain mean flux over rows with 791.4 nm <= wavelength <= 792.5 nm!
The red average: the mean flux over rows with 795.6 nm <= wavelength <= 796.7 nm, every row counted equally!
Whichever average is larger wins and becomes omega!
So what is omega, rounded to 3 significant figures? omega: 3.56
